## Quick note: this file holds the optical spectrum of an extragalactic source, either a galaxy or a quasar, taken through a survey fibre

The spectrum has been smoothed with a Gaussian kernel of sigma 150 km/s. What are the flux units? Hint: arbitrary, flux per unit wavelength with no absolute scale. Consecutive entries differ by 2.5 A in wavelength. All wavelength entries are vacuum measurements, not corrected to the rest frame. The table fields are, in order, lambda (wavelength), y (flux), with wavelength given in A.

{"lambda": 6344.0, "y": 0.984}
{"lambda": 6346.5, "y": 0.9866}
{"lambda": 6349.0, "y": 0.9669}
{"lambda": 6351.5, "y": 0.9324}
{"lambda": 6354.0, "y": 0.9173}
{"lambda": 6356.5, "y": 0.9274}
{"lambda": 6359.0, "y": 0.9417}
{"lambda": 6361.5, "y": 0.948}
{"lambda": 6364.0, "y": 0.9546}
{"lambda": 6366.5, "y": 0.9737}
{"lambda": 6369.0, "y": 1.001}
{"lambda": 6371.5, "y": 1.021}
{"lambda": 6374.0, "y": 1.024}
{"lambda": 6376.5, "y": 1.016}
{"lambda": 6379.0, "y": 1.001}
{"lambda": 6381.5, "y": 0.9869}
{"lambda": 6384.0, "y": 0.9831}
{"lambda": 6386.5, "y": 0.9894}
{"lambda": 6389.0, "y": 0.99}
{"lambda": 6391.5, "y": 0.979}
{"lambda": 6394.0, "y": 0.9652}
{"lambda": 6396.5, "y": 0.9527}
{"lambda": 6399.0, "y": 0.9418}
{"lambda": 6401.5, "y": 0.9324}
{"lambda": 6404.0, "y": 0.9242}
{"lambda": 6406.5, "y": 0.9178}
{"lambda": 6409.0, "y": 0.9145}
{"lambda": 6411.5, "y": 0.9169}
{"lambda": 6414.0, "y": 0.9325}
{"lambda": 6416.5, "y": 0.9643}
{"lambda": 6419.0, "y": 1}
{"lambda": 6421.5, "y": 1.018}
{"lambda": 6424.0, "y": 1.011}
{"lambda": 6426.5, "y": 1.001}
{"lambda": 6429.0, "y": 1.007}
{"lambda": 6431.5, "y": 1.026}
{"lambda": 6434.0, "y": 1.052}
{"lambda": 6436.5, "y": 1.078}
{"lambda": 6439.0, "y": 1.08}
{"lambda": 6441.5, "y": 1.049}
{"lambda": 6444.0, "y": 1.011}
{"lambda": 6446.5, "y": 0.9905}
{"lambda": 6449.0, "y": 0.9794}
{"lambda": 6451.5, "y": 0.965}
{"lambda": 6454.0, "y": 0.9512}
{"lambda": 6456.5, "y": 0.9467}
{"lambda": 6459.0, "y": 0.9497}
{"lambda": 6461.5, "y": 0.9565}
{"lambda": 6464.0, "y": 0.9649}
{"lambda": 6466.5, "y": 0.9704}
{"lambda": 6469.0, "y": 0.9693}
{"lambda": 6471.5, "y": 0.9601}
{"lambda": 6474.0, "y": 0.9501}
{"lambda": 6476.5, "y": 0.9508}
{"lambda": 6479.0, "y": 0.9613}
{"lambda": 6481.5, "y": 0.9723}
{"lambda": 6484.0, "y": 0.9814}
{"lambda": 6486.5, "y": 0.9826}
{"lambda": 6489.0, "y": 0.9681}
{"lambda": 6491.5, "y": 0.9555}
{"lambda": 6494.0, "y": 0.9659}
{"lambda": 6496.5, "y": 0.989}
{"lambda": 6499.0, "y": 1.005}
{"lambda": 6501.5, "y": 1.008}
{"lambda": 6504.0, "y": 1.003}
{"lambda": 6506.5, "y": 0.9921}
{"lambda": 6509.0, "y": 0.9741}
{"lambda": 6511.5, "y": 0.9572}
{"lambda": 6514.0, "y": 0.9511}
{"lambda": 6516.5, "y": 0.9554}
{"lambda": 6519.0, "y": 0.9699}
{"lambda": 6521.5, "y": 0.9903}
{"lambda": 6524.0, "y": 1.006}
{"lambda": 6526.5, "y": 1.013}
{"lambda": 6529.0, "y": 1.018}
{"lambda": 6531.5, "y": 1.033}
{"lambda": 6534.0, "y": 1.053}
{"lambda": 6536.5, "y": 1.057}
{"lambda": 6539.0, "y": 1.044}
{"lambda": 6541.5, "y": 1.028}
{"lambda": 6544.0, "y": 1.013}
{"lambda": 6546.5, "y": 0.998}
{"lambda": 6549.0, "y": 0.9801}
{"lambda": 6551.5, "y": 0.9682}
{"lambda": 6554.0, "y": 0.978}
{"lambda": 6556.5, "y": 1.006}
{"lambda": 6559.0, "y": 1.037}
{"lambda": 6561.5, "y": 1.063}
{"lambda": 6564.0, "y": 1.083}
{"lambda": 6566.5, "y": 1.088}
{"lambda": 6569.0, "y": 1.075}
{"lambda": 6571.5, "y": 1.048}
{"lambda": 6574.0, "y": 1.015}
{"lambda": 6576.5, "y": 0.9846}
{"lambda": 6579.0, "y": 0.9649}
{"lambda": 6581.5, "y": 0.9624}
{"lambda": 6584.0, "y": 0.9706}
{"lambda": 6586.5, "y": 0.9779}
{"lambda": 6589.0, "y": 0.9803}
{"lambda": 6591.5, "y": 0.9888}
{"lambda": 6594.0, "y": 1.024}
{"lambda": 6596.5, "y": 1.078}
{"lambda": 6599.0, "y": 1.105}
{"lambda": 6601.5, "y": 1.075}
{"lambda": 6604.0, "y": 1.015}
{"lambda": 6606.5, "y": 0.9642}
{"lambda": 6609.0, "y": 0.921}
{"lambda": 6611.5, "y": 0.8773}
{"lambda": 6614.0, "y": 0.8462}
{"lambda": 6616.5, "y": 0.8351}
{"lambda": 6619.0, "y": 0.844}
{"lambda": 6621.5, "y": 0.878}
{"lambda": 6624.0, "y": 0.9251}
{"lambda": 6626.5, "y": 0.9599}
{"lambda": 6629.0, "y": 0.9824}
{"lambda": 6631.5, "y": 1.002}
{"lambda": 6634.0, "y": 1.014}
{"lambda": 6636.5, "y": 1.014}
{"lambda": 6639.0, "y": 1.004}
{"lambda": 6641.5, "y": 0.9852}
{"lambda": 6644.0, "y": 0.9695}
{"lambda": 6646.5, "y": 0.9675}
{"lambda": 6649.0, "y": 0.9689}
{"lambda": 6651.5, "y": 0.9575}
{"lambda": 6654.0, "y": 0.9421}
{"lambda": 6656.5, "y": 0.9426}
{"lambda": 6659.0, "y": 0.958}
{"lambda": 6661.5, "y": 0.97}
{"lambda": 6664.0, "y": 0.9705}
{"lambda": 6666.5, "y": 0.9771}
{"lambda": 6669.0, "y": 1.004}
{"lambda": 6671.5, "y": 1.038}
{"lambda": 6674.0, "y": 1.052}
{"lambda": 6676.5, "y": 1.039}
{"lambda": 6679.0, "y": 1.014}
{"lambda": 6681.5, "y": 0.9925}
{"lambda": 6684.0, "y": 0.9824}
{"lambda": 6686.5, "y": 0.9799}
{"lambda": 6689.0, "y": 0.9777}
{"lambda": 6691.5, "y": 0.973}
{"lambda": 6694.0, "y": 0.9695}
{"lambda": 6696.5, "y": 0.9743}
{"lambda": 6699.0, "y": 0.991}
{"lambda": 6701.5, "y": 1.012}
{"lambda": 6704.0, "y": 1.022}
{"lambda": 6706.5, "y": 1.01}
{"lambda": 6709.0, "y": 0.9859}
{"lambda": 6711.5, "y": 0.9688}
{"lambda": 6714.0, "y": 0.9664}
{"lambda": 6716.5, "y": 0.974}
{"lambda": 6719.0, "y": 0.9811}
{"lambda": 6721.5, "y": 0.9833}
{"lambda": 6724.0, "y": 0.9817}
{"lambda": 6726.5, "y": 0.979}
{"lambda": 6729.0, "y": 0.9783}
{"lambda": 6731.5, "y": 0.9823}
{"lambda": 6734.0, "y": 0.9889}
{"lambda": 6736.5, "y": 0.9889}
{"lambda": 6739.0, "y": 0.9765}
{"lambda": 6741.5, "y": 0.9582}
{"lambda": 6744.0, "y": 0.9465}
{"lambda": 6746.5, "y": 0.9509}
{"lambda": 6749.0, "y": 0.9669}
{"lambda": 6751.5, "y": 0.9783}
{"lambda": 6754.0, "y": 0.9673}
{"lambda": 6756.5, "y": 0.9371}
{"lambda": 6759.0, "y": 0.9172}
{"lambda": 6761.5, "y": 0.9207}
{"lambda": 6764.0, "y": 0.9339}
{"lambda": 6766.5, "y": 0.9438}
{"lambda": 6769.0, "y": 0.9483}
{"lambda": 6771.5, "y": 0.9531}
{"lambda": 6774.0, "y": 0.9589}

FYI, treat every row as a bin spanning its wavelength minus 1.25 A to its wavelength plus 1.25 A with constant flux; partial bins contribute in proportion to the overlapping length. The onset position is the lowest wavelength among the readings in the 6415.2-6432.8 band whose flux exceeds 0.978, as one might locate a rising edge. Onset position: 6419.0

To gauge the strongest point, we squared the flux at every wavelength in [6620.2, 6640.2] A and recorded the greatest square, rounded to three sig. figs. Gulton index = 1.03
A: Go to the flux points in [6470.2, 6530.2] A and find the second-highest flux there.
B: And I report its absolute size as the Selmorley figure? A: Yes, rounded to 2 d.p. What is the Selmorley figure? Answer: 1.01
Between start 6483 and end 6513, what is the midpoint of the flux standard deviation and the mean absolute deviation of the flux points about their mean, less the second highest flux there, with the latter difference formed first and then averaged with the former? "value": -0.486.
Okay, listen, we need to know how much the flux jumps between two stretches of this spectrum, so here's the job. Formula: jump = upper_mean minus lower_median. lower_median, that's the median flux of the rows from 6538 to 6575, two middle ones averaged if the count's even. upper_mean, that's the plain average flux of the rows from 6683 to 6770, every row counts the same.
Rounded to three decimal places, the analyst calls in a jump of -0.057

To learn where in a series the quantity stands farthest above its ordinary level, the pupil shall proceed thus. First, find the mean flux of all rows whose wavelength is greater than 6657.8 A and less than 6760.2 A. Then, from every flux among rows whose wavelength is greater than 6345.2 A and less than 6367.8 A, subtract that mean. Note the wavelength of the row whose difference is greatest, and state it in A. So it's 6346.5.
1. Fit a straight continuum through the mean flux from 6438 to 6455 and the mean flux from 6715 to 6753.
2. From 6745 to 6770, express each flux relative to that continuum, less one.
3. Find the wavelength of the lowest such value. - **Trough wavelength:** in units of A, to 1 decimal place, 6759.0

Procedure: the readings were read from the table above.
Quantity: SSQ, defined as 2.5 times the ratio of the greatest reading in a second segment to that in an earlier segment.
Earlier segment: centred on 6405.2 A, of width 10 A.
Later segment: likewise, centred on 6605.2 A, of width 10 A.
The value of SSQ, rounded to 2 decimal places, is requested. 2.88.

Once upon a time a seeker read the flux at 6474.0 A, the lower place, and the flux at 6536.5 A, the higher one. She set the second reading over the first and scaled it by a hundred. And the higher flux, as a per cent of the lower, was 111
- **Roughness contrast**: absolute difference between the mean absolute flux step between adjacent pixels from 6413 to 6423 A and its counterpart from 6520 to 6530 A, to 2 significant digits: 0.019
